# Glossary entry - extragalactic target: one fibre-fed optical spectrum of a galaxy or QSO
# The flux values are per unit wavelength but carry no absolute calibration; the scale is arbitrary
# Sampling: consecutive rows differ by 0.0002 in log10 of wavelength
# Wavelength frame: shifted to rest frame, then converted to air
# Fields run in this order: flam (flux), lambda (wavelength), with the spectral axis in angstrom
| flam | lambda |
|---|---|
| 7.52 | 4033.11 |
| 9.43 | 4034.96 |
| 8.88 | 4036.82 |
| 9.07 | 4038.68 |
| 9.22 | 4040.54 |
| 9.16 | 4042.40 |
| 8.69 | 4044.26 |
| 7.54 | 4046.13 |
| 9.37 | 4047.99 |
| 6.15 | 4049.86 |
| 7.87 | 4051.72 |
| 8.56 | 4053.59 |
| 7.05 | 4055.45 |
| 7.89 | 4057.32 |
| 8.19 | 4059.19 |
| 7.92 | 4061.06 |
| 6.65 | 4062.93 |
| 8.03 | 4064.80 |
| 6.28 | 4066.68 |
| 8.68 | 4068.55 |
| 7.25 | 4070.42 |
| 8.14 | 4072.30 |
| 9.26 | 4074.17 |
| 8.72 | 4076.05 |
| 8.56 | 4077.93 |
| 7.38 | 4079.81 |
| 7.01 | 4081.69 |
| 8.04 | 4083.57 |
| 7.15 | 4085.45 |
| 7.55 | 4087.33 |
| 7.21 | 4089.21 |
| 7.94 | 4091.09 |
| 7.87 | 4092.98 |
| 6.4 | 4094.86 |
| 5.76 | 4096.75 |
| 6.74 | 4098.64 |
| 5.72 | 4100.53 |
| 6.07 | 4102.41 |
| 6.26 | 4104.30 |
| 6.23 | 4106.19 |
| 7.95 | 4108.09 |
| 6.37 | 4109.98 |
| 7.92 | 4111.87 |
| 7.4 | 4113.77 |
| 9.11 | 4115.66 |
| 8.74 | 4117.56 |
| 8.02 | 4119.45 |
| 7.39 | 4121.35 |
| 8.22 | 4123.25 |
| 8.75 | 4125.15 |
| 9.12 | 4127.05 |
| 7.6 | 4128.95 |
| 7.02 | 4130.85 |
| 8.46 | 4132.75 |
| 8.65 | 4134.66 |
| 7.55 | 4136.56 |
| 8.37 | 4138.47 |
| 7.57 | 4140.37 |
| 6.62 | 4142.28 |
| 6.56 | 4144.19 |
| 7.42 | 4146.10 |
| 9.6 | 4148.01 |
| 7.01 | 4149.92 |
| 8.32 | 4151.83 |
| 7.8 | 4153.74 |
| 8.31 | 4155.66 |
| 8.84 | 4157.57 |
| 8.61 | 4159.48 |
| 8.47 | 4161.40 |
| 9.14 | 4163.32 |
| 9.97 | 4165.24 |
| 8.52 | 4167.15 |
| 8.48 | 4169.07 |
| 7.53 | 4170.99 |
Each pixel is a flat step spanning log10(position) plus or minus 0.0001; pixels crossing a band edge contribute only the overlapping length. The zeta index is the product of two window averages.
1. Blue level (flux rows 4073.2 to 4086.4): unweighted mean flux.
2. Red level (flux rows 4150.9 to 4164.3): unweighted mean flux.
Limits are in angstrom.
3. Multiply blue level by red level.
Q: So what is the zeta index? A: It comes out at 68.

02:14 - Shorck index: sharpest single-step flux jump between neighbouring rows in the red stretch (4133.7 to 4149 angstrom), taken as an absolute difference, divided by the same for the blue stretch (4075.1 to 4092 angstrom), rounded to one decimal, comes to 1.8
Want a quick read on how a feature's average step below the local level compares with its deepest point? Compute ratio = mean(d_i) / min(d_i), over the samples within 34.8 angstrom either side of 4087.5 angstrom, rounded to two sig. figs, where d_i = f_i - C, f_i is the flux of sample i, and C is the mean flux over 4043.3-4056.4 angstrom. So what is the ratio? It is 0.18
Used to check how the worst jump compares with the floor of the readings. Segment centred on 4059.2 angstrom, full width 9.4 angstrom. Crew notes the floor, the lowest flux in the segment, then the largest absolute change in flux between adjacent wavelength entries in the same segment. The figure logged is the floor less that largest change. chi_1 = 5.4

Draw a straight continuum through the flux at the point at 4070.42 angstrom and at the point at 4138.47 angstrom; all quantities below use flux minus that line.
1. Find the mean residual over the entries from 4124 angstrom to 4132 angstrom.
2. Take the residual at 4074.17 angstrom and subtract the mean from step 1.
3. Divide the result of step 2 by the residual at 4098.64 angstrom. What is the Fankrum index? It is -2.1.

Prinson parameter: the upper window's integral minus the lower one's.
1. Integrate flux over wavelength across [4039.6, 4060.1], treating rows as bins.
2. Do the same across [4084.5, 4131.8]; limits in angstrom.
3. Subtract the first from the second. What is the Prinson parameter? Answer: 182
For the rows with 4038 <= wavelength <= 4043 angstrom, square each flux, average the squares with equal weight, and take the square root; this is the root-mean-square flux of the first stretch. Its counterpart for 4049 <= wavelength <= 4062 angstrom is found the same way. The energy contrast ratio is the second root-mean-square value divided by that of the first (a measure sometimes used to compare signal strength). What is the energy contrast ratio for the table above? 0.84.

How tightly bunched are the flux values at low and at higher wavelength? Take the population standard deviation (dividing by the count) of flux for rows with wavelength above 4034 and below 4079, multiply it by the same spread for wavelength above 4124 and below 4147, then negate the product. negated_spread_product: -0.770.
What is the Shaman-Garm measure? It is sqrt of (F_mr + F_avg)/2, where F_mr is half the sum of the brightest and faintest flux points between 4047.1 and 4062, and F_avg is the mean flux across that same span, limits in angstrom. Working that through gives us 2.80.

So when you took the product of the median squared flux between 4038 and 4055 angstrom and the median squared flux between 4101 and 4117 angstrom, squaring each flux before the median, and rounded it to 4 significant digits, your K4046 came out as 3600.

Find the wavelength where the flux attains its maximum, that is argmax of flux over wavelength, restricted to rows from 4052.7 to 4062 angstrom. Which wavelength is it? 4053.59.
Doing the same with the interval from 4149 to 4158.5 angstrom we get 4157.57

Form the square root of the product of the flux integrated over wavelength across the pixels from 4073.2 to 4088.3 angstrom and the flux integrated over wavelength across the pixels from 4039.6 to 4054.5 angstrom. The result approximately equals 122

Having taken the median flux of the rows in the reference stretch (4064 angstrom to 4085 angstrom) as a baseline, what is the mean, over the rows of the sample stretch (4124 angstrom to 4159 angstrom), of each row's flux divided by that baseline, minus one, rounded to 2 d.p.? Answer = -0.01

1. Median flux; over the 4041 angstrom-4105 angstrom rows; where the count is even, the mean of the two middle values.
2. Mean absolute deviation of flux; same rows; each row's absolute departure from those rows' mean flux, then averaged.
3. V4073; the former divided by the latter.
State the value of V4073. 9.1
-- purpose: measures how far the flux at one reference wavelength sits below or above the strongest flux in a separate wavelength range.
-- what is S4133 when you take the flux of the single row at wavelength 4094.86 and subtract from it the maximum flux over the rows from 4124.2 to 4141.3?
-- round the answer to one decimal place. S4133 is -2.7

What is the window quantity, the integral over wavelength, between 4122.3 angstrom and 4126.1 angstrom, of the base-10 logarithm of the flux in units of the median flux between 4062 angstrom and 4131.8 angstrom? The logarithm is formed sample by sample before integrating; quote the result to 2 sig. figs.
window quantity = 0.19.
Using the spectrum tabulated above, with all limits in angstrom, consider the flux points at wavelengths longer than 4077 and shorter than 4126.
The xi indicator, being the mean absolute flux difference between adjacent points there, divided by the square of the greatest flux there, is 0.0096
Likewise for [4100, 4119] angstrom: 0.0107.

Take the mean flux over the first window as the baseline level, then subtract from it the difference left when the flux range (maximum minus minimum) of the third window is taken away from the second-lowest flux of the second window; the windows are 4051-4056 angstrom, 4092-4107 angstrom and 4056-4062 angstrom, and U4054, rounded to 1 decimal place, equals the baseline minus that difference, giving 2.4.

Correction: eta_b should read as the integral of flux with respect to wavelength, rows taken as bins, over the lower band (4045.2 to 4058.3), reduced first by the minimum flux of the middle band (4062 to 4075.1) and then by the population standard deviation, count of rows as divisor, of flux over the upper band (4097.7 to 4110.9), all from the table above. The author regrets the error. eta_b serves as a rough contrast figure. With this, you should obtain 95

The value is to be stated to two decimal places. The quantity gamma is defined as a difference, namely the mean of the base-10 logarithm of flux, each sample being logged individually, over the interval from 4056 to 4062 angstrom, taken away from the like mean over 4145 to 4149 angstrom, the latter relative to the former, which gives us 0.02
